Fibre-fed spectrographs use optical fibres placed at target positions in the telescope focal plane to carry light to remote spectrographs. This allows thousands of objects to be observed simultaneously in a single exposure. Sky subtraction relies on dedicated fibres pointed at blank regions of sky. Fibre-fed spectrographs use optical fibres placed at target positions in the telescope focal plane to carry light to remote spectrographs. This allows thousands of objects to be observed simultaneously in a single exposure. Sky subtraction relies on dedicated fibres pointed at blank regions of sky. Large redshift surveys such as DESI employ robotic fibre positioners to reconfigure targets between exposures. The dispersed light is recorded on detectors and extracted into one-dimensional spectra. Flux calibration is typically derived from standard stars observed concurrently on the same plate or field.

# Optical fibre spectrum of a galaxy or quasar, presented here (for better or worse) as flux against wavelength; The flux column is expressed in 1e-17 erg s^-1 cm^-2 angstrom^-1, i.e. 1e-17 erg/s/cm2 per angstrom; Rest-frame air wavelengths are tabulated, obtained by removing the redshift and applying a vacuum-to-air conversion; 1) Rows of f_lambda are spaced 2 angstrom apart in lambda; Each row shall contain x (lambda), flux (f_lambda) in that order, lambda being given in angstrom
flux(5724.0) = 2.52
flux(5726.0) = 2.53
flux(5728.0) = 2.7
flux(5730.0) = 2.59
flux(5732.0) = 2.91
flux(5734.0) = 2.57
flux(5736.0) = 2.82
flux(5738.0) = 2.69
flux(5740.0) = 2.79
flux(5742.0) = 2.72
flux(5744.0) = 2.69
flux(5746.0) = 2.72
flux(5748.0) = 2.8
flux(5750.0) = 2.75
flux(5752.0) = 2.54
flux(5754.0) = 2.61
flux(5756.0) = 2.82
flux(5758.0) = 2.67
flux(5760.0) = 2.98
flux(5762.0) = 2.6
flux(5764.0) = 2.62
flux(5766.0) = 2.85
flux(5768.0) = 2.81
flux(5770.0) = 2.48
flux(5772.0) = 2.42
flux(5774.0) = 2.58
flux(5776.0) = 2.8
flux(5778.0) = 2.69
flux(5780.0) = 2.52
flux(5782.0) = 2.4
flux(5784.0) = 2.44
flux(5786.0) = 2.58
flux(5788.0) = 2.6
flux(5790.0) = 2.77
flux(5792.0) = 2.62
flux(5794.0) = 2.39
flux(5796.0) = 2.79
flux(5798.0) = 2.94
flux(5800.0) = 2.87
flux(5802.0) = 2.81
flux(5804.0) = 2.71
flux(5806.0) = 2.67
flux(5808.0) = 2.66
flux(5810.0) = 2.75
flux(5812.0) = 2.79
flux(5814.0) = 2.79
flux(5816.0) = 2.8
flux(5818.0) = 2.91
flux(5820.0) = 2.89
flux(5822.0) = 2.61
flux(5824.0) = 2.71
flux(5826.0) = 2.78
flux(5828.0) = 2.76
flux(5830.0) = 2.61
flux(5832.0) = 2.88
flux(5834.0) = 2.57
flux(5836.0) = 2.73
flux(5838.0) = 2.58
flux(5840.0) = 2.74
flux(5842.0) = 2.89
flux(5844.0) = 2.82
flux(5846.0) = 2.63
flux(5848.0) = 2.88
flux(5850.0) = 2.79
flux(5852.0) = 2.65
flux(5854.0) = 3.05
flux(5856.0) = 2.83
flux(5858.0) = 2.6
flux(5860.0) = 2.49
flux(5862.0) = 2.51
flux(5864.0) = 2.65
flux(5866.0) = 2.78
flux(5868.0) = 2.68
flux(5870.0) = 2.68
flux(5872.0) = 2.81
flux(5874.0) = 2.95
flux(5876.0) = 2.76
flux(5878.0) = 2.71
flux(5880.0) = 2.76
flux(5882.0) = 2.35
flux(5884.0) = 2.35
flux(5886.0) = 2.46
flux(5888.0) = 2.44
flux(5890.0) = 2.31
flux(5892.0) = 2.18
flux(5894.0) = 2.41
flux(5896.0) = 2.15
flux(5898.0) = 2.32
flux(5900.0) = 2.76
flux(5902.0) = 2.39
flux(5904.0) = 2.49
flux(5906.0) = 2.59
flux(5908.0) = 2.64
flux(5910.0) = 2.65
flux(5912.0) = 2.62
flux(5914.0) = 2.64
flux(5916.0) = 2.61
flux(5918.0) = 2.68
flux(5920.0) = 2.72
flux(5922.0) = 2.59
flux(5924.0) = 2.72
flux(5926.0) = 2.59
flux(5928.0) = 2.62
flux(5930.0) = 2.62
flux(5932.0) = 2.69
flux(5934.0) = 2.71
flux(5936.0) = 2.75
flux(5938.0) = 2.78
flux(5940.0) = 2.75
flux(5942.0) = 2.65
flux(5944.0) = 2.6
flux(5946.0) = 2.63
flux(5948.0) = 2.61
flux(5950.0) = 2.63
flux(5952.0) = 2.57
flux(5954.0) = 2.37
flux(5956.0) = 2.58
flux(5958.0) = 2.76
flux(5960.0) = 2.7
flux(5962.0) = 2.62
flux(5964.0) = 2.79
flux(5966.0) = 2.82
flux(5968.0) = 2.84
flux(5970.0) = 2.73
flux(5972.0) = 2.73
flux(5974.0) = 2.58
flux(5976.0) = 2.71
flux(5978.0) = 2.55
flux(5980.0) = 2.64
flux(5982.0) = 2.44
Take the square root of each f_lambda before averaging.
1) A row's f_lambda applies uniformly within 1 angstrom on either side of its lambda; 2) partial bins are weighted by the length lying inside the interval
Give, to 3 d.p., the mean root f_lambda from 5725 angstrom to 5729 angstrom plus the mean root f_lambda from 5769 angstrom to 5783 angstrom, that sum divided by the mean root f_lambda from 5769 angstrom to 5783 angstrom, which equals 2.012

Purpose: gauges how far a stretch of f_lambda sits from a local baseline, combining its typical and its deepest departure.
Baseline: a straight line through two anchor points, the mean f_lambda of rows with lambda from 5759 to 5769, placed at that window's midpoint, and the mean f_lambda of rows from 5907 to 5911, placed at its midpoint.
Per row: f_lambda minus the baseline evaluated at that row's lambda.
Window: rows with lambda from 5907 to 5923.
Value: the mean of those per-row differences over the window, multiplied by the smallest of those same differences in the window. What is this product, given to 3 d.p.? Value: 0.000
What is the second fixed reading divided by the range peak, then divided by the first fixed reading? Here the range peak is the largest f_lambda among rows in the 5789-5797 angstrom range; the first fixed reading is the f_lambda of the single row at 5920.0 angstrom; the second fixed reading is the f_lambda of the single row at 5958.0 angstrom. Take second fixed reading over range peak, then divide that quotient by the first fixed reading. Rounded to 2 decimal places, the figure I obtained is 0.36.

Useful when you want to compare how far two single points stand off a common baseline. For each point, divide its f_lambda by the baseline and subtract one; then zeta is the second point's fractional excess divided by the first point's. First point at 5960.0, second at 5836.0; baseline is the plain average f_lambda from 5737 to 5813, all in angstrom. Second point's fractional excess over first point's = 3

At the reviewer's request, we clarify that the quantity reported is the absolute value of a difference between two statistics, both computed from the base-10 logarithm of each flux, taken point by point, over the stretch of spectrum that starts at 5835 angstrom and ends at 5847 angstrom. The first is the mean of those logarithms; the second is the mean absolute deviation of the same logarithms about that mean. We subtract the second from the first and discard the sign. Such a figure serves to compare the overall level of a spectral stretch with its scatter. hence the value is 0.423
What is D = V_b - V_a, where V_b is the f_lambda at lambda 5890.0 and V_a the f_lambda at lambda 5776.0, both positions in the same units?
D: -0.49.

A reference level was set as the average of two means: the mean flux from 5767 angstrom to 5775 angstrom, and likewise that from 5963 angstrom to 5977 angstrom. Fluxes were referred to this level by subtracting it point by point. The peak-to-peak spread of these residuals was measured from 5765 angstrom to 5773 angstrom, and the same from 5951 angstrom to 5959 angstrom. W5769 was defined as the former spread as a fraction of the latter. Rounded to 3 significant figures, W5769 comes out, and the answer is 1.10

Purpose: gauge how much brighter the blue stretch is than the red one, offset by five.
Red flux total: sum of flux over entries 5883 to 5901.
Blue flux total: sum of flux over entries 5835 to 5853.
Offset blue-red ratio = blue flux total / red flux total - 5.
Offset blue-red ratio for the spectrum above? -3.8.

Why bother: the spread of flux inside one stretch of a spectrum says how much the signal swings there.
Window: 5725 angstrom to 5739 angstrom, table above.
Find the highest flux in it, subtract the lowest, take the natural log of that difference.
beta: -1.0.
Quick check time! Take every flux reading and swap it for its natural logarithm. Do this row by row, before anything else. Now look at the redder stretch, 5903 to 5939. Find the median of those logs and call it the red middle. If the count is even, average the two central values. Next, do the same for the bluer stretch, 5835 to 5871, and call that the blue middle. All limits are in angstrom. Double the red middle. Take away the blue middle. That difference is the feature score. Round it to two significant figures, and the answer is 0.95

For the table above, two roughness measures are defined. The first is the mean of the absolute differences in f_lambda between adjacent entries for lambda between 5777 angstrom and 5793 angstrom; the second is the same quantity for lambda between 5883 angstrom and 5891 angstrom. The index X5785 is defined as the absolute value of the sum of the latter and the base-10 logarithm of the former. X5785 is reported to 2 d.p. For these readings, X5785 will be 0.85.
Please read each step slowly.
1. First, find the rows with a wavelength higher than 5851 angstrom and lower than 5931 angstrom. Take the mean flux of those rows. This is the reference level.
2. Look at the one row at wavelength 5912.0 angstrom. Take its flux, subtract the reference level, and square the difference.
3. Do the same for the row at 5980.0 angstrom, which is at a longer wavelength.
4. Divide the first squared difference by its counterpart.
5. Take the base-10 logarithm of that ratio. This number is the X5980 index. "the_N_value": -0.5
